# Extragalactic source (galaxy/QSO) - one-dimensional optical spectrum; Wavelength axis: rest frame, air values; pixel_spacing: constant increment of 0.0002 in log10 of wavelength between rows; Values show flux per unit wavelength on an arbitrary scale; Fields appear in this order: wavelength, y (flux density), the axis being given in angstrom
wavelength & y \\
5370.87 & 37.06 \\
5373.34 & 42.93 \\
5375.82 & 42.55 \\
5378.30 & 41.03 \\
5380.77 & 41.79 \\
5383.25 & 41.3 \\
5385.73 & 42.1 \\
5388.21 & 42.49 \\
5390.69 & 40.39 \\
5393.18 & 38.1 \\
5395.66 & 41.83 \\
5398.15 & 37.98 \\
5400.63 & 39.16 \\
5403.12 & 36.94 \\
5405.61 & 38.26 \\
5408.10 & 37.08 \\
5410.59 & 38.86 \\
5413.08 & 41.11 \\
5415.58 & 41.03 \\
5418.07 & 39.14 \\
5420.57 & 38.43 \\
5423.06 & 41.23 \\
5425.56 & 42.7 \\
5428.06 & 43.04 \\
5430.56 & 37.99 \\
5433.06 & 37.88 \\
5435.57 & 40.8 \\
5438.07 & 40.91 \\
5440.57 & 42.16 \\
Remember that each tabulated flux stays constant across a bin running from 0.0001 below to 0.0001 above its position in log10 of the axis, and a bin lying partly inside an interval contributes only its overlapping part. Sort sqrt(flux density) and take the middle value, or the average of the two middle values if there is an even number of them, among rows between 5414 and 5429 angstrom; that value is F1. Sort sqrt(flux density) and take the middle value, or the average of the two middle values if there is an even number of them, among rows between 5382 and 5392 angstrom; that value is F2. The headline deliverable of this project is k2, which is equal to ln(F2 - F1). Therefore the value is -3.1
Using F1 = 6.41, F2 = 6.46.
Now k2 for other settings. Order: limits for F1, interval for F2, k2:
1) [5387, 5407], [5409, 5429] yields -1.7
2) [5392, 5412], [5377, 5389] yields -1.3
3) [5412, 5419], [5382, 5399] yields -3.9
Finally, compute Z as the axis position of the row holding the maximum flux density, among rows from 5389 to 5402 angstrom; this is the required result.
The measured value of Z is 5395.66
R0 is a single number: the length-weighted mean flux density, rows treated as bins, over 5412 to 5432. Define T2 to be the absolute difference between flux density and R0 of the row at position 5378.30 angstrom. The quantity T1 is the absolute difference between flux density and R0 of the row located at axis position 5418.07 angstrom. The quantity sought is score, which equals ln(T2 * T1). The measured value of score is -0.4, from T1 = 1.4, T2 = 0.5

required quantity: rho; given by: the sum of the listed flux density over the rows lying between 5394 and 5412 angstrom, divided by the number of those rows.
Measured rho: 38.6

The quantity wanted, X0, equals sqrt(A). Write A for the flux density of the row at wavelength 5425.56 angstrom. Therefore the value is 6.5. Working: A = 42.7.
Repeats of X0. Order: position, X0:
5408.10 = 6.1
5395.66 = 6.5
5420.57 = 6.2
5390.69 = 6.4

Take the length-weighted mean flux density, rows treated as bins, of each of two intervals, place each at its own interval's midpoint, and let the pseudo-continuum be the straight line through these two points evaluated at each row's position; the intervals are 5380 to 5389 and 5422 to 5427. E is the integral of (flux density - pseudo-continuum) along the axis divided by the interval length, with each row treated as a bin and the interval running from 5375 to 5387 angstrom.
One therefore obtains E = -0.2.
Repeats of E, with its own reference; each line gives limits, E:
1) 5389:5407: -2.9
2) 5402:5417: -3.1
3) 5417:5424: -2.5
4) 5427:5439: -2.0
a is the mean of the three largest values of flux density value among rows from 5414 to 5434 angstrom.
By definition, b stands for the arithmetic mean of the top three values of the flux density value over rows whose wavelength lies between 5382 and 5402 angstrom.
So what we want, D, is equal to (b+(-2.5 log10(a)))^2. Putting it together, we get 1450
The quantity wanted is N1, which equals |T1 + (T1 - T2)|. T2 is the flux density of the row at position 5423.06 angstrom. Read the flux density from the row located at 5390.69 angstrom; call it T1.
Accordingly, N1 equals 40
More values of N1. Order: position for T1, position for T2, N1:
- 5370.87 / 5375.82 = 32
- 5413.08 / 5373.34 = 39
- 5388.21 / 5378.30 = 44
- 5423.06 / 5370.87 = 45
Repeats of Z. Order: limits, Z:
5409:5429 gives 5428.06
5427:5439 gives 5428.06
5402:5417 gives 5413.08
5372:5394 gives 5373.34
